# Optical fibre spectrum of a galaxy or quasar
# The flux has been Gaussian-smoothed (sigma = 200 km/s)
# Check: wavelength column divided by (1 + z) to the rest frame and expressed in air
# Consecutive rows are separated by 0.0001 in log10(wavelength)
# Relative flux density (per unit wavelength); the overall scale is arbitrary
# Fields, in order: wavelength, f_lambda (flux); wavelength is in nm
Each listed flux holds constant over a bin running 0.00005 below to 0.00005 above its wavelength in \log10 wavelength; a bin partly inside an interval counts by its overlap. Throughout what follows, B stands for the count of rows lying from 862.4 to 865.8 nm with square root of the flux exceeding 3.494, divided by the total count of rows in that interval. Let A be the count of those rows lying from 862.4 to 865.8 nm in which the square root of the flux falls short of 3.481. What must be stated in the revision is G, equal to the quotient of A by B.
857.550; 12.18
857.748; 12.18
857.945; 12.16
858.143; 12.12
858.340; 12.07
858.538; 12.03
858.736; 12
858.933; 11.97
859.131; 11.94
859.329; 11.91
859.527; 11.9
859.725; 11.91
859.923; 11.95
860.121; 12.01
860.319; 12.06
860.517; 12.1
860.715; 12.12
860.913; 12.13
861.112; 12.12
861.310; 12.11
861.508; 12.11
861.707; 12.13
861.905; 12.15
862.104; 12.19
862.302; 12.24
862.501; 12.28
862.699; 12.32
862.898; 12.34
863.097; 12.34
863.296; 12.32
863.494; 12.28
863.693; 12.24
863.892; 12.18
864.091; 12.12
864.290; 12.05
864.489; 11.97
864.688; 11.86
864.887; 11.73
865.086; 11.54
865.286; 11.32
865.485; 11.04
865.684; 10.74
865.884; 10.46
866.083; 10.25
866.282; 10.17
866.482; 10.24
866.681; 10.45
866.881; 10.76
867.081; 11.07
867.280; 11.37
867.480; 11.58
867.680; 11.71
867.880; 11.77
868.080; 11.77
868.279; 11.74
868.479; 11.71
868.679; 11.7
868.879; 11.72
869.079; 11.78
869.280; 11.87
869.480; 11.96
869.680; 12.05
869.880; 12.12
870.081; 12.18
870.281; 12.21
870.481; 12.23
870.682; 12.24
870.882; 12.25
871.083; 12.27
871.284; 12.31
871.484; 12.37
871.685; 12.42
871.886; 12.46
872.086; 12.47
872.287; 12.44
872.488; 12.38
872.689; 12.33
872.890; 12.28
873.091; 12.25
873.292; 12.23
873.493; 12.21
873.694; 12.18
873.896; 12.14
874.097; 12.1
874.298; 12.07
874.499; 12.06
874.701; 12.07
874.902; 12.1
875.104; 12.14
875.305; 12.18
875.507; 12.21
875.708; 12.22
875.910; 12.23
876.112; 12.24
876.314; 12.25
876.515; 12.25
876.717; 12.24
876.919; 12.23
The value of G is 19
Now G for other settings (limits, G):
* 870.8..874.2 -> 1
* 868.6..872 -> 11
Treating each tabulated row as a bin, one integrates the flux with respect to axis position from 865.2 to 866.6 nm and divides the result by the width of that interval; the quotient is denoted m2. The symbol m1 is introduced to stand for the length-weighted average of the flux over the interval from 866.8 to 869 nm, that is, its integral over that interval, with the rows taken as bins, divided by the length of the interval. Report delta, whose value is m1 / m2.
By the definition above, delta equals 1.09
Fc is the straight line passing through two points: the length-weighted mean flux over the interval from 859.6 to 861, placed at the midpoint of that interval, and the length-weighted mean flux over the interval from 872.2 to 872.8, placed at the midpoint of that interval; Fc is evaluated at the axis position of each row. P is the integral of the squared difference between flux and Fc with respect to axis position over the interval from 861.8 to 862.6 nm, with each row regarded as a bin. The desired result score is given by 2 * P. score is 0.0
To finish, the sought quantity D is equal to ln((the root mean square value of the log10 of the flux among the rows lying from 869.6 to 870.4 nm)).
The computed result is 0.0809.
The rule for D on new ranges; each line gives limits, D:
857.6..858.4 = 0.0806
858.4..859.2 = 0.0757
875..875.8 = 0.0824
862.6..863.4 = 0.0871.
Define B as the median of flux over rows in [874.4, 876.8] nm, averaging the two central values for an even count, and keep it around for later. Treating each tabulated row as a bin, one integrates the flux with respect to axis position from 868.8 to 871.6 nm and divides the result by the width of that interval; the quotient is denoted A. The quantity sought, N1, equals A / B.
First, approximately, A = 12.1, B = 12.2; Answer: 0.99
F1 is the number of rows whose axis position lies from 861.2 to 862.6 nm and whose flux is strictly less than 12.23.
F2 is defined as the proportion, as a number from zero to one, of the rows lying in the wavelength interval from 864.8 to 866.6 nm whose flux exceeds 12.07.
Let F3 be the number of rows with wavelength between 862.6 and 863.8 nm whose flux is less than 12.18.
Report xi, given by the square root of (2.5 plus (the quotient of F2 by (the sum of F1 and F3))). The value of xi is 1.58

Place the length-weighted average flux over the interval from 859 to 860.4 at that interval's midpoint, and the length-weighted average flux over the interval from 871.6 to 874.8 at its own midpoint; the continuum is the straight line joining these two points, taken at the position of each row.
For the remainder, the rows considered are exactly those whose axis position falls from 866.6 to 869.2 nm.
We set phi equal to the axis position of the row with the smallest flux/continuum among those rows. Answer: 866.681 nm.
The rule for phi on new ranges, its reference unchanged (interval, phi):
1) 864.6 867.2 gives 866.282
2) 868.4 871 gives 868.679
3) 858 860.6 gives 859.527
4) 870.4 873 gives 872.890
